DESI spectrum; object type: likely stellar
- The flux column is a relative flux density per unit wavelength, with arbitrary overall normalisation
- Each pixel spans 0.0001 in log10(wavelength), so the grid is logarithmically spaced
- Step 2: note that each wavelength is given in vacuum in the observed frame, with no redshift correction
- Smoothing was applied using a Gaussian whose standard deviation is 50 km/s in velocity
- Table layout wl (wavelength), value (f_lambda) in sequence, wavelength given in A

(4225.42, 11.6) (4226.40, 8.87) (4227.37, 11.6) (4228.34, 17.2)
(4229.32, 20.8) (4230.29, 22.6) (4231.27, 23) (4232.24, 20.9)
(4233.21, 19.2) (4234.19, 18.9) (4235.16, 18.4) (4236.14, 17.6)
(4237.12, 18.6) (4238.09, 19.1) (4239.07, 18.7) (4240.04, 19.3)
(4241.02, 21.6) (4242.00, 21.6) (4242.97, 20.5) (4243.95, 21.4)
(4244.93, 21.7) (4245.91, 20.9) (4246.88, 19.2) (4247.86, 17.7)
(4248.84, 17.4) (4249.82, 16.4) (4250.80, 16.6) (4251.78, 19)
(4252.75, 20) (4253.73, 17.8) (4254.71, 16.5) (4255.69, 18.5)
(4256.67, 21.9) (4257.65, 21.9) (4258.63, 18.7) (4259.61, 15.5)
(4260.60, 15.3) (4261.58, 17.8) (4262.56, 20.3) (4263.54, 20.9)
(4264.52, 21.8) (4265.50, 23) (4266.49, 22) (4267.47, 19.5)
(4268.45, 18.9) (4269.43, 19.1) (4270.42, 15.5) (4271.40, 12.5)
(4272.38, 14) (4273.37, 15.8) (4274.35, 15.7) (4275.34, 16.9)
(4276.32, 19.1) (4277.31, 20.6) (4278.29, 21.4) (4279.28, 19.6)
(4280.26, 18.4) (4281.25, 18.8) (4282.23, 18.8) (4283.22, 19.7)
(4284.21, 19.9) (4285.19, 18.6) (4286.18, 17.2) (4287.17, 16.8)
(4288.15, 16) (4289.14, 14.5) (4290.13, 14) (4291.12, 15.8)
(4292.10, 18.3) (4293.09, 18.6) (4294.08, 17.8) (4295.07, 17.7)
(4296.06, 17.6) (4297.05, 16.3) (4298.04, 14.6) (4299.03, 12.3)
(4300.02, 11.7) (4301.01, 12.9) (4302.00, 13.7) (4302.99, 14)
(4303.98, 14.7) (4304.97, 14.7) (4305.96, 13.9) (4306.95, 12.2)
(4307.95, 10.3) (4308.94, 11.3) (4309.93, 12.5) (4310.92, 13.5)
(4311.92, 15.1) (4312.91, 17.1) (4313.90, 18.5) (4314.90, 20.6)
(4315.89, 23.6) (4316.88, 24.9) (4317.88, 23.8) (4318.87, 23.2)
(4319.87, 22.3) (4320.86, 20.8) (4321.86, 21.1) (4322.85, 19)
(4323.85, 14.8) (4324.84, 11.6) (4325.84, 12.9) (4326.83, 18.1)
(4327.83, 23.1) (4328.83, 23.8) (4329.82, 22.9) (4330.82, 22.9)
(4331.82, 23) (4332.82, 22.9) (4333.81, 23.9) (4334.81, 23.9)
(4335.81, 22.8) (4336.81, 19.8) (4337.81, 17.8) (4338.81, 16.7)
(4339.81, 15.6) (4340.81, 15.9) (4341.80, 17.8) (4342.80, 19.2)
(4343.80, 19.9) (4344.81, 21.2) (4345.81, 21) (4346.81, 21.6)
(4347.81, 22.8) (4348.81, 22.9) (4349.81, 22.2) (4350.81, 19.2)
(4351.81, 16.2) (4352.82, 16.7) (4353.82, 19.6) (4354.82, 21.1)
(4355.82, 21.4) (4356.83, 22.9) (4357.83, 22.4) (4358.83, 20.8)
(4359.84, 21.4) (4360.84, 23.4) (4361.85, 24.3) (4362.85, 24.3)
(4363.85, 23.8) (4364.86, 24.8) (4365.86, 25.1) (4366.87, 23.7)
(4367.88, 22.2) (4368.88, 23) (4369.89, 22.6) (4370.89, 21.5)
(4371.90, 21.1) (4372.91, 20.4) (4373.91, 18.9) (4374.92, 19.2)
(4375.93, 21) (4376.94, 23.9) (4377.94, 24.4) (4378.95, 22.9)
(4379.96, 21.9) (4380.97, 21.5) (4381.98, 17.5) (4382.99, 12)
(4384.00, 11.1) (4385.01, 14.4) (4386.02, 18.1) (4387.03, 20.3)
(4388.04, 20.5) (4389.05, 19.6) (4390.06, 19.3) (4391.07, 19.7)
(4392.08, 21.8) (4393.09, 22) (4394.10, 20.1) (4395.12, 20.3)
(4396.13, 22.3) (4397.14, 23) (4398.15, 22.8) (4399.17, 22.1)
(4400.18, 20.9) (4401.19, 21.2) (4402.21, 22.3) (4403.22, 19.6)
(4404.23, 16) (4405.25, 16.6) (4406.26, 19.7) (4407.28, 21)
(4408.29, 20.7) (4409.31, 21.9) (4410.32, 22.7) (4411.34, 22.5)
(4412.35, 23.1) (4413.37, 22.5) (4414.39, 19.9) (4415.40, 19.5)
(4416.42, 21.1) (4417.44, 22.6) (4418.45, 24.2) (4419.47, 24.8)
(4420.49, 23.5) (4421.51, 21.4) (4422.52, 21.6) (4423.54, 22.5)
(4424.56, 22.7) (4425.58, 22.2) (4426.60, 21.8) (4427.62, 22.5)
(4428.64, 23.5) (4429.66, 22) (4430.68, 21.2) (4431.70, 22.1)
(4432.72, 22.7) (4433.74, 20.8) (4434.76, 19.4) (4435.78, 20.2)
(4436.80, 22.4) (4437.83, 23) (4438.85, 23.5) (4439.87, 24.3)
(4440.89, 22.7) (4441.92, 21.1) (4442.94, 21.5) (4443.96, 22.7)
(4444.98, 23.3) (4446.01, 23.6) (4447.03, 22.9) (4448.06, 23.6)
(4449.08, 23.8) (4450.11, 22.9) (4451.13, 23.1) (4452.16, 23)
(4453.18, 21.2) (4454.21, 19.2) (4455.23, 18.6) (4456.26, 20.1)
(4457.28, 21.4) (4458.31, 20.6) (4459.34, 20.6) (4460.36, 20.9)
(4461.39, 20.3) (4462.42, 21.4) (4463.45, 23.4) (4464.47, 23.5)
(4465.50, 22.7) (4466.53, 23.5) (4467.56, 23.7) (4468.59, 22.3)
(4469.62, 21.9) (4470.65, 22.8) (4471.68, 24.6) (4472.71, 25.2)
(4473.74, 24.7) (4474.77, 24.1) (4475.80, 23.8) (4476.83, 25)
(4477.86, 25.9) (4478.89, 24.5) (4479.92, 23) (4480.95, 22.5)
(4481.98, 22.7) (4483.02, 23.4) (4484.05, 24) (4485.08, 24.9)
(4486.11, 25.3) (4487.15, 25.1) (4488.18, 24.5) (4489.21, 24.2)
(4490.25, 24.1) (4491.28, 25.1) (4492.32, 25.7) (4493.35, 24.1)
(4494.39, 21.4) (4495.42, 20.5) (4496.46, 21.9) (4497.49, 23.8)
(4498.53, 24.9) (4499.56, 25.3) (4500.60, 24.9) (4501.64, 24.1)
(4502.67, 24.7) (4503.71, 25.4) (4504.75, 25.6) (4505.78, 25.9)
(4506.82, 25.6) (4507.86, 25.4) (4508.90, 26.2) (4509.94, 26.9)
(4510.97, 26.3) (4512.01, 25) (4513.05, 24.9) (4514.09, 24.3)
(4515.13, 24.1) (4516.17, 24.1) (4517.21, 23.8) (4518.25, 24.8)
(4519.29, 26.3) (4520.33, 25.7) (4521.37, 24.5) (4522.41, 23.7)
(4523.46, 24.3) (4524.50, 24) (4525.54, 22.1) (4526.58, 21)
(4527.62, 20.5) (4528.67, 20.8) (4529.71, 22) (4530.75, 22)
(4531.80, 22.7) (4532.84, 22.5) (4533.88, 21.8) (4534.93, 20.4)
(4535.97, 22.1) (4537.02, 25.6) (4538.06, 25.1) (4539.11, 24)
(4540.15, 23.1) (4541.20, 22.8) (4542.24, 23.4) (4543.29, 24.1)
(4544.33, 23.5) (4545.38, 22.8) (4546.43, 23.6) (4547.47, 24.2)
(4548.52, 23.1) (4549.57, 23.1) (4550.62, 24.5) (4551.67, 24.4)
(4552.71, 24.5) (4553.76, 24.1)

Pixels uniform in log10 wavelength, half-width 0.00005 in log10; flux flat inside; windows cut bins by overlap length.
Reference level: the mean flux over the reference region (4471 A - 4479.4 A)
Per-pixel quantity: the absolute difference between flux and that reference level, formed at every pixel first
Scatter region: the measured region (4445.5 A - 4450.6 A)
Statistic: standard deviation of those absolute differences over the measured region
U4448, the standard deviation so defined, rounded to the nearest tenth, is 0.4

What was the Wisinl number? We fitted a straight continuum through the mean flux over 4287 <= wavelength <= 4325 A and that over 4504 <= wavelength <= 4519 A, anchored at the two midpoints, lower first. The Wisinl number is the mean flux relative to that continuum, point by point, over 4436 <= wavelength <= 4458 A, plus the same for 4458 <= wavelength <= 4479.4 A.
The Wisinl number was 1.98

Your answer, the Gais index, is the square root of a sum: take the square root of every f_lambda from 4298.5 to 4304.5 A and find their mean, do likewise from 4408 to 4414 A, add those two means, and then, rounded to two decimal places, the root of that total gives 2.89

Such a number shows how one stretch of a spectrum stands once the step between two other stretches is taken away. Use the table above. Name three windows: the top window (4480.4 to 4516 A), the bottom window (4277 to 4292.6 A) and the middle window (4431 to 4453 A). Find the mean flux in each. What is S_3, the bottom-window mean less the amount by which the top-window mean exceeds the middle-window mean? 16.0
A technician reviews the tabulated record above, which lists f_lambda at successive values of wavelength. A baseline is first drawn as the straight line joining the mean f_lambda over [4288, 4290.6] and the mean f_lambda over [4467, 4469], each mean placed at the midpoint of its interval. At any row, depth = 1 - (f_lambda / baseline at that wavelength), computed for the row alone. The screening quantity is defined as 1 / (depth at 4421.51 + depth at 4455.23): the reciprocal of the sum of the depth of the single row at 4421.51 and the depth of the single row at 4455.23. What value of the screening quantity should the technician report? 7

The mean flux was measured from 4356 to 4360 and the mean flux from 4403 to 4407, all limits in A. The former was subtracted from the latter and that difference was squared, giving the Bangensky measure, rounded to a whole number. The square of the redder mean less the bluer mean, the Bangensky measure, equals 15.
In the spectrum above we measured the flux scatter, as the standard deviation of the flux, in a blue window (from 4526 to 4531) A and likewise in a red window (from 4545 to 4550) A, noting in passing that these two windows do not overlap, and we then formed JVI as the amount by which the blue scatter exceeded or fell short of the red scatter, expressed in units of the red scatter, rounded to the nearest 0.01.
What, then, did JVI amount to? 0.27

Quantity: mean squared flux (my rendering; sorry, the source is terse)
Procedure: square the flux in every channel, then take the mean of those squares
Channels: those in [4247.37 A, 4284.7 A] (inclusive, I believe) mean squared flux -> 348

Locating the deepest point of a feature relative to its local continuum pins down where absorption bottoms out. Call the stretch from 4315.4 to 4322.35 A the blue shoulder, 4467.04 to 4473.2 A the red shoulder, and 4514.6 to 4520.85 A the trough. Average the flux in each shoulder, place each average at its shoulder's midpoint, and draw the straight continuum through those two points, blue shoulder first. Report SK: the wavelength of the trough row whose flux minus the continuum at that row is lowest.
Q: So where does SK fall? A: 4517.21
